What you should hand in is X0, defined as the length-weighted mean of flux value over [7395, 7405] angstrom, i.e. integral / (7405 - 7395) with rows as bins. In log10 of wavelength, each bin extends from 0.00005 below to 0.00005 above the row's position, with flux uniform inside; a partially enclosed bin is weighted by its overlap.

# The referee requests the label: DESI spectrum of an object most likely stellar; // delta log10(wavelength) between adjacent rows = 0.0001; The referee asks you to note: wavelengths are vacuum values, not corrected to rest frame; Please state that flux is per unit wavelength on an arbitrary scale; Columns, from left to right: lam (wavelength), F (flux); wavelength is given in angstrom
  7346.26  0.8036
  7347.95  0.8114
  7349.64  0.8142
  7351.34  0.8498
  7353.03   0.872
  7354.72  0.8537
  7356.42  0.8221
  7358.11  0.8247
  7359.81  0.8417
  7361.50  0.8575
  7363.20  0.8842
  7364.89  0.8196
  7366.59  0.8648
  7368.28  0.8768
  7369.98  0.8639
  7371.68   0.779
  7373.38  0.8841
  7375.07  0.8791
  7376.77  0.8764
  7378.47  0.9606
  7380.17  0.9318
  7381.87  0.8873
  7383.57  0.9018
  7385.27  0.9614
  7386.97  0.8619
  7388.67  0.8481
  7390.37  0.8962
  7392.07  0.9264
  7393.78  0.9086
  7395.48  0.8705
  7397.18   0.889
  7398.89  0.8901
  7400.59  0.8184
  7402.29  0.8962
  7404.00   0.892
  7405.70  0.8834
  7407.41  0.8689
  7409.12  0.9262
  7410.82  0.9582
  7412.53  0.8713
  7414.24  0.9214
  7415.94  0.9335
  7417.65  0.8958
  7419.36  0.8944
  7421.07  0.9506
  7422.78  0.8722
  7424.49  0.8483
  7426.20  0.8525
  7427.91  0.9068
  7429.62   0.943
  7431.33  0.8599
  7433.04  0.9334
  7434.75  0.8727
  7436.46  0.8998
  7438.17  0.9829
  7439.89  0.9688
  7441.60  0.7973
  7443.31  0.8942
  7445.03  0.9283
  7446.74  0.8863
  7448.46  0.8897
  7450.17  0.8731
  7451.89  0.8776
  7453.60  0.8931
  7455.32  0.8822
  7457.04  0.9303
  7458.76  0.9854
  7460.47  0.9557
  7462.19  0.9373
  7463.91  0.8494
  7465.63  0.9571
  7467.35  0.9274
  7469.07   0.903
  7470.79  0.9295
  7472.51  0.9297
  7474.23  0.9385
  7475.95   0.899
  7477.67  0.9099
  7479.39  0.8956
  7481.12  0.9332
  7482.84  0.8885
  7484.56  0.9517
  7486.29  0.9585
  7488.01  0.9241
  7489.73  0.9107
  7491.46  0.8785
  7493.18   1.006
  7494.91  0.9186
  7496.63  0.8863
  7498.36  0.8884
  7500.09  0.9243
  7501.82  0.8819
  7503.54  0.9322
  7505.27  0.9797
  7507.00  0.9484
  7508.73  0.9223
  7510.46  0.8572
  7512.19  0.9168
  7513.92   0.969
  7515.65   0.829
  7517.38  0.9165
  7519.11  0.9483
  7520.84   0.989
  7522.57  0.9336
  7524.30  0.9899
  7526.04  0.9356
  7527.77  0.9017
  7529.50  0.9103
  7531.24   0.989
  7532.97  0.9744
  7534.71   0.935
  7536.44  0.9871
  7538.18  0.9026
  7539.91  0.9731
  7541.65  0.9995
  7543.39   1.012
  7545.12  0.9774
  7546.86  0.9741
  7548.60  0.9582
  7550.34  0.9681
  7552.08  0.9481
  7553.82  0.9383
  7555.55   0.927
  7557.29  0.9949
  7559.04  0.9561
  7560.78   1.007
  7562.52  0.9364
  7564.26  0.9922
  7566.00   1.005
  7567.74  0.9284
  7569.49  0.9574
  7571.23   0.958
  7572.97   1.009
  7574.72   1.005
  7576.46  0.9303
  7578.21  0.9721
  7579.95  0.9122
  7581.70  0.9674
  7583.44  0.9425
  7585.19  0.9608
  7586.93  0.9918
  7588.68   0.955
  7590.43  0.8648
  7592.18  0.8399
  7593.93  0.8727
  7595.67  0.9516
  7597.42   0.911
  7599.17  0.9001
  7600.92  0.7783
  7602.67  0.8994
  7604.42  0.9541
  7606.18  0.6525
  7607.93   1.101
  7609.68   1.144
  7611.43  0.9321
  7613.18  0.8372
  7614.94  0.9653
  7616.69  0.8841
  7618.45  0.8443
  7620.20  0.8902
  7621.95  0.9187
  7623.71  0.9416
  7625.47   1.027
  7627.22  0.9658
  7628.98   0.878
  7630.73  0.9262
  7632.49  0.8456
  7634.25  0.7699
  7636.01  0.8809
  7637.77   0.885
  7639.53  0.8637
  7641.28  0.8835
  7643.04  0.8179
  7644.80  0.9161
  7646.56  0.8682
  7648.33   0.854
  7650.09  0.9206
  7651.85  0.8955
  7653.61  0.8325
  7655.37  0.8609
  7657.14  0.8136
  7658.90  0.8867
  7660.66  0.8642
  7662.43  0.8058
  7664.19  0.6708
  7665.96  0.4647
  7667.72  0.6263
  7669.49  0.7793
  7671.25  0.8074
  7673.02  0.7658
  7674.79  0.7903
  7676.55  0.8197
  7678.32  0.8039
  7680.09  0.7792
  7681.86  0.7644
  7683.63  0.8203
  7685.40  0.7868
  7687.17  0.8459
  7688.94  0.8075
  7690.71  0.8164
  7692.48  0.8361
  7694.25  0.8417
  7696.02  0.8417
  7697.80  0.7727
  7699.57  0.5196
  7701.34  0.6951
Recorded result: 0.877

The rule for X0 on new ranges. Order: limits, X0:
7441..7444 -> 0.848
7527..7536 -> 0.945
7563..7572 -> 0.967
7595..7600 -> 0.920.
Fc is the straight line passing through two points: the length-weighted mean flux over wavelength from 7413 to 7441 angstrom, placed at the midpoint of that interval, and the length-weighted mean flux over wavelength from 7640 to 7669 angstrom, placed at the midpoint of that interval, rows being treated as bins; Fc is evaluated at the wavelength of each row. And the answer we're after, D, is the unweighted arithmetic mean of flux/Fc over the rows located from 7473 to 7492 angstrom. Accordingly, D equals 1.04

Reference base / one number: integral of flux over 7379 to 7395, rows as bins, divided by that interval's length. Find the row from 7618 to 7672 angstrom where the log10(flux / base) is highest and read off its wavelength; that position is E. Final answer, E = 7625.47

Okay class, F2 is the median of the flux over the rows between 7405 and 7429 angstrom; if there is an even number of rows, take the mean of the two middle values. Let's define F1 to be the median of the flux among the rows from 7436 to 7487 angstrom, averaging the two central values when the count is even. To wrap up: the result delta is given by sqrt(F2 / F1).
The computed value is 0.99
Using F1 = 0.92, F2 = 0.895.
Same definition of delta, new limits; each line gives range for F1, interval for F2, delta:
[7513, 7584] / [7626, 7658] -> 0.95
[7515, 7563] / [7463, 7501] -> 0.98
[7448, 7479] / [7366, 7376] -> 0.97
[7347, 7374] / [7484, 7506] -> 1.04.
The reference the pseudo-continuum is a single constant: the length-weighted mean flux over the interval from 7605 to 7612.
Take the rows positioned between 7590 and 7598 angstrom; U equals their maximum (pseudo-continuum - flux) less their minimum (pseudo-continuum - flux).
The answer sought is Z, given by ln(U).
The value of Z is -2.2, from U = 0.11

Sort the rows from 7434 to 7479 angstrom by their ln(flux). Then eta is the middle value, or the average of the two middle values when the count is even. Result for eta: -0.10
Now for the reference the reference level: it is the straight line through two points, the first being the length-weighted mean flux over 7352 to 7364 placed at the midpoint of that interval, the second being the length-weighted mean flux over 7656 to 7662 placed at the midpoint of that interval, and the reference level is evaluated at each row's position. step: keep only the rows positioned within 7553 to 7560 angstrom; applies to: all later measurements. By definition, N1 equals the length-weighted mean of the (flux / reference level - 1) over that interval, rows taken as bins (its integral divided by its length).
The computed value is 0.12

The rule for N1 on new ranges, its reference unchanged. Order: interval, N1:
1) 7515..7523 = 0.09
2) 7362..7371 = 0.01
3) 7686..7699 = -0.04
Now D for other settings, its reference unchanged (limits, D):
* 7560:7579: 1.15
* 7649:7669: 0.97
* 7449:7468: 1.02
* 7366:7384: 0.95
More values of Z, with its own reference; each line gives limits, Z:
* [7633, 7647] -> -1.9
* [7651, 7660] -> -2.5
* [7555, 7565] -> -2.5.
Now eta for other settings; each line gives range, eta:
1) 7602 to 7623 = -0.10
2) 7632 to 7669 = -0.15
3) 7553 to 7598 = -0.05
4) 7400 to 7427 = -0.11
